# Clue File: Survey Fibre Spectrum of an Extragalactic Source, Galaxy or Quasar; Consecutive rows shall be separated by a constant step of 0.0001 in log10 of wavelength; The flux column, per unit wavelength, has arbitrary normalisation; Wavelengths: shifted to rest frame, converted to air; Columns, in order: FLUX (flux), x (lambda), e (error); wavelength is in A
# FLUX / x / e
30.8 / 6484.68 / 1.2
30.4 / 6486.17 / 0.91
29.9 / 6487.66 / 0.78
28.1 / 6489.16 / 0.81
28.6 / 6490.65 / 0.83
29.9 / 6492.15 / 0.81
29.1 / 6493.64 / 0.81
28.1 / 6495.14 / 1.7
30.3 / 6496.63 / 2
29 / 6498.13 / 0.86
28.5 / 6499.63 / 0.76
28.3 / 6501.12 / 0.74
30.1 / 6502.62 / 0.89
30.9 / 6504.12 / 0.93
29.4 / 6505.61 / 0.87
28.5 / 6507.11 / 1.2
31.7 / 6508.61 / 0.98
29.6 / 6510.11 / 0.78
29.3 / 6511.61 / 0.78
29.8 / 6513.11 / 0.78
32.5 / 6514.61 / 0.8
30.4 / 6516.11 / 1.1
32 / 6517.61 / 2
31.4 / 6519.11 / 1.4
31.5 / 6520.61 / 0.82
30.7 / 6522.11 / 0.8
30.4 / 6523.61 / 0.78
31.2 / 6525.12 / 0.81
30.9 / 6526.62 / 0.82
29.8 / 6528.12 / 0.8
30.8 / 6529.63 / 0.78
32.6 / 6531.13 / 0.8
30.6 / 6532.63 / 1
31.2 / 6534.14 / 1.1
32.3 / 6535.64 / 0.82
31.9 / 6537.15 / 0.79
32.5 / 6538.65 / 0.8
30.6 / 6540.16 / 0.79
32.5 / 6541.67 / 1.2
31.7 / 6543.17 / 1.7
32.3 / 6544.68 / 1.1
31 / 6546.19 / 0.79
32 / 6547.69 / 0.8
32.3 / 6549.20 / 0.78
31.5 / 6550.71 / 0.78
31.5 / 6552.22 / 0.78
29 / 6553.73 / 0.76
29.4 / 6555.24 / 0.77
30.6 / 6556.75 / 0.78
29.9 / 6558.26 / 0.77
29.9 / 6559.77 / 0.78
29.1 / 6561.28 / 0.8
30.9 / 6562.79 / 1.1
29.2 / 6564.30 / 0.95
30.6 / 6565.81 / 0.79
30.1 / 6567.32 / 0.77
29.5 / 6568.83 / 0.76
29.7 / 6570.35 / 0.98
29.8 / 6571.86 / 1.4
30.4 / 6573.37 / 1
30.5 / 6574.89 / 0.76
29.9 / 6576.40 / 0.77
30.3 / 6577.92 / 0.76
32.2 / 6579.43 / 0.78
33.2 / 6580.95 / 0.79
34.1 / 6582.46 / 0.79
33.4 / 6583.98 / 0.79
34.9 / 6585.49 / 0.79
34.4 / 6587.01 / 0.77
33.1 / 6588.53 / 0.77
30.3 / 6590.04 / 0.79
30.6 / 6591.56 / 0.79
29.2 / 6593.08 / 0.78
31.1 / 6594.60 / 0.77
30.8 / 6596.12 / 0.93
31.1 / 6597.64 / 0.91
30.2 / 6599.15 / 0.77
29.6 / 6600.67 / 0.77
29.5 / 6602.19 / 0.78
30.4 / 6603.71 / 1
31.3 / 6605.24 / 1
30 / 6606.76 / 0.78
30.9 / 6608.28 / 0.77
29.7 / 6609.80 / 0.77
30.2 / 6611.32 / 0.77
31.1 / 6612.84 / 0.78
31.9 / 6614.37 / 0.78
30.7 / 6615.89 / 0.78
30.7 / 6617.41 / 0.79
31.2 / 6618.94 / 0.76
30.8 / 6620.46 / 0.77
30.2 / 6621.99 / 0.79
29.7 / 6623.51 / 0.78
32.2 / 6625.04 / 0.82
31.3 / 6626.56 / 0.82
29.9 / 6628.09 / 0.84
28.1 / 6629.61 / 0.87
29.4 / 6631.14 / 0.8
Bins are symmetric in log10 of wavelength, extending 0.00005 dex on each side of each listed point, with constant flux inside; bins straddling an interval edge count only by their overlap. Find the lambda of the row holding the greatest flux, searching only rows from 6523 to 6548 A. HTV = 6531.13 A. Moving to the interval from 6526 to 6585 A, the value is 6582.46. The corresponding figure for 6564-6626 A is 6585.49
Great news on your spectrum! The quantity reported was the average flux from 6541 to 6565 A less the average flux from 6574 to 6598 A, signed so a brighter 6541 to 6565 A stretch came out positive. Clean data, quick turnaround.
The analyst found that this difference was -1.0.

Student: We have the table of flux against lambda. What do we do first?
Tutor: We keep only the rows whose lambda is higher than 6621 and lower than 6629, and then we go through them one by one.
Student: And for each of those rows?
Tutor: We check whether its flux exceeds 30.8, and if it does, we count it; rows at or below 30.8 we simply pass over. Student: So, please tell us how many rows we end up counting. 2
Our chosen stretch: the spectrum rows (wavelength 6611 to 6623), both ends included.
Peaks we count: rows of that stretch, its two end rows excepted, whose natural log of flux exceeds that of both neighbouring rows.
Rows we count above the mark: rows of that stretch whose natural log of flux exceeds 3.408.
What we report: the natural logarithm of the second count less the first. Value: 1.4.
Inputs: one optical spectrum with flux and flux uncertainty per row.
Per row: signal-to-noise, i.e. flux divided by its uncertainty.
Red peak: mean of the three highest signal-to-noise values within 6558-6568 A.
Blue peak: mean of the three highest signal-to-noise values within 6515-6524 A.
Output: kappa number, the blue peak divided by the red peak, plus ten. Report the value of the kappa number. 11.0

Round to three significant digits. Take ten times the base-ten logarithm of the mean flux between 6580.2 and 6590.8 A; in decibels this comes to 15.2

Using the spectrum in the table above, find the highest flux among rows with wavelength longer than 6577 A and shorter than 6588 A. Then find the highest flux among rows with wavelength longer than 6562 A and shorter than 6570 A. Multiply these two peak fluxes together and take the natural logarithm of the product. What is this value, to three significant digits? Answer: 6.98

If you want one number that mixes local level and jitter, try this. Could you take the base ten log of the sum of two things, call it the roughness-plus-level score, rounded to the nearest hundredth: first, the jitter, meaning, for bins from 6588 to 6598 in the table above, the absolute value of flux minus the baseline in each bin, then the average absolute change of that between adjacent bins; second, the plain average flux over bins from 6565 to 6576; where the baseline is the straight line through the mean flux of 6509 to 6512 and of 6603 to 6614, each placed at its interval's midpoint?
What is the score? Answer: 1.49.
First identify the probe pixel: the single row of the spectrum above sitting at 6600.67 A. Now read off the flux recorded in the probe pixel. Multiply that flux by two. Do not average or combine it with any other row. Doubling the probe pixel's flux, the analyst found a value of 59.2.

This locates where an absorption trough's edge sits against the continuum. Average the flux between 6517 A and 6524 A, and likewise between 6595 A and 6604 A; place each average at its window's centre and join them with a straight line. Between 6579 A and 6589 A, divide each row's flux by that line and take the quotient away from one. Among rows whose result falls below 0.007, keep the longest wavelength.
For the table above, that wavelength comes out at 6588.53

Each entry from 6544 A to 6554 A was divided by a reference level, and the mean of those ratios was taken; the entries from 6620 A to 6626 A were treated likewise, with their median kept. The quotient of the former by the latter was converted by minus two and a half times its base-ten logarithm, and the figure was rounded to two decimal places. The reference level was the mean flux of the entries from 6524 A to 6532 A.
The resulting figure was -0.03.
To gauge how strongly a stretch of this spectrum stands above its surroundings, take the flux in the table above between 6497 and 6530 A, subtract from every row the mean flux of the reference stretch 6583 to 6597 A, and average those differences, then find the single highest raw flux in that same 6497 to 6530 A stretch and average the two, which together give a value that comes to 15.4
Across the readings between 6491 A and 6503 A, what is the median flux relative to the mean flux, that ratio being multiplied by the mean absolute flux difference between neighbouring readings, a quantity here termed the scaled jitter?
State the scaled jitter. 1.11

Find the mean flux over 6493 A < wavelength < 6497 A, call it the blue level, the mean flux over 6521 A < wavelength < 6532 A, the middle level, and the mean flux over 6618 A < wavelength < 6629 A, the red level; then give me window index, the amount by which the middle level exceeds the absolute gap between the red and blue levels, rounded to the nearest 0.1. 29.3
